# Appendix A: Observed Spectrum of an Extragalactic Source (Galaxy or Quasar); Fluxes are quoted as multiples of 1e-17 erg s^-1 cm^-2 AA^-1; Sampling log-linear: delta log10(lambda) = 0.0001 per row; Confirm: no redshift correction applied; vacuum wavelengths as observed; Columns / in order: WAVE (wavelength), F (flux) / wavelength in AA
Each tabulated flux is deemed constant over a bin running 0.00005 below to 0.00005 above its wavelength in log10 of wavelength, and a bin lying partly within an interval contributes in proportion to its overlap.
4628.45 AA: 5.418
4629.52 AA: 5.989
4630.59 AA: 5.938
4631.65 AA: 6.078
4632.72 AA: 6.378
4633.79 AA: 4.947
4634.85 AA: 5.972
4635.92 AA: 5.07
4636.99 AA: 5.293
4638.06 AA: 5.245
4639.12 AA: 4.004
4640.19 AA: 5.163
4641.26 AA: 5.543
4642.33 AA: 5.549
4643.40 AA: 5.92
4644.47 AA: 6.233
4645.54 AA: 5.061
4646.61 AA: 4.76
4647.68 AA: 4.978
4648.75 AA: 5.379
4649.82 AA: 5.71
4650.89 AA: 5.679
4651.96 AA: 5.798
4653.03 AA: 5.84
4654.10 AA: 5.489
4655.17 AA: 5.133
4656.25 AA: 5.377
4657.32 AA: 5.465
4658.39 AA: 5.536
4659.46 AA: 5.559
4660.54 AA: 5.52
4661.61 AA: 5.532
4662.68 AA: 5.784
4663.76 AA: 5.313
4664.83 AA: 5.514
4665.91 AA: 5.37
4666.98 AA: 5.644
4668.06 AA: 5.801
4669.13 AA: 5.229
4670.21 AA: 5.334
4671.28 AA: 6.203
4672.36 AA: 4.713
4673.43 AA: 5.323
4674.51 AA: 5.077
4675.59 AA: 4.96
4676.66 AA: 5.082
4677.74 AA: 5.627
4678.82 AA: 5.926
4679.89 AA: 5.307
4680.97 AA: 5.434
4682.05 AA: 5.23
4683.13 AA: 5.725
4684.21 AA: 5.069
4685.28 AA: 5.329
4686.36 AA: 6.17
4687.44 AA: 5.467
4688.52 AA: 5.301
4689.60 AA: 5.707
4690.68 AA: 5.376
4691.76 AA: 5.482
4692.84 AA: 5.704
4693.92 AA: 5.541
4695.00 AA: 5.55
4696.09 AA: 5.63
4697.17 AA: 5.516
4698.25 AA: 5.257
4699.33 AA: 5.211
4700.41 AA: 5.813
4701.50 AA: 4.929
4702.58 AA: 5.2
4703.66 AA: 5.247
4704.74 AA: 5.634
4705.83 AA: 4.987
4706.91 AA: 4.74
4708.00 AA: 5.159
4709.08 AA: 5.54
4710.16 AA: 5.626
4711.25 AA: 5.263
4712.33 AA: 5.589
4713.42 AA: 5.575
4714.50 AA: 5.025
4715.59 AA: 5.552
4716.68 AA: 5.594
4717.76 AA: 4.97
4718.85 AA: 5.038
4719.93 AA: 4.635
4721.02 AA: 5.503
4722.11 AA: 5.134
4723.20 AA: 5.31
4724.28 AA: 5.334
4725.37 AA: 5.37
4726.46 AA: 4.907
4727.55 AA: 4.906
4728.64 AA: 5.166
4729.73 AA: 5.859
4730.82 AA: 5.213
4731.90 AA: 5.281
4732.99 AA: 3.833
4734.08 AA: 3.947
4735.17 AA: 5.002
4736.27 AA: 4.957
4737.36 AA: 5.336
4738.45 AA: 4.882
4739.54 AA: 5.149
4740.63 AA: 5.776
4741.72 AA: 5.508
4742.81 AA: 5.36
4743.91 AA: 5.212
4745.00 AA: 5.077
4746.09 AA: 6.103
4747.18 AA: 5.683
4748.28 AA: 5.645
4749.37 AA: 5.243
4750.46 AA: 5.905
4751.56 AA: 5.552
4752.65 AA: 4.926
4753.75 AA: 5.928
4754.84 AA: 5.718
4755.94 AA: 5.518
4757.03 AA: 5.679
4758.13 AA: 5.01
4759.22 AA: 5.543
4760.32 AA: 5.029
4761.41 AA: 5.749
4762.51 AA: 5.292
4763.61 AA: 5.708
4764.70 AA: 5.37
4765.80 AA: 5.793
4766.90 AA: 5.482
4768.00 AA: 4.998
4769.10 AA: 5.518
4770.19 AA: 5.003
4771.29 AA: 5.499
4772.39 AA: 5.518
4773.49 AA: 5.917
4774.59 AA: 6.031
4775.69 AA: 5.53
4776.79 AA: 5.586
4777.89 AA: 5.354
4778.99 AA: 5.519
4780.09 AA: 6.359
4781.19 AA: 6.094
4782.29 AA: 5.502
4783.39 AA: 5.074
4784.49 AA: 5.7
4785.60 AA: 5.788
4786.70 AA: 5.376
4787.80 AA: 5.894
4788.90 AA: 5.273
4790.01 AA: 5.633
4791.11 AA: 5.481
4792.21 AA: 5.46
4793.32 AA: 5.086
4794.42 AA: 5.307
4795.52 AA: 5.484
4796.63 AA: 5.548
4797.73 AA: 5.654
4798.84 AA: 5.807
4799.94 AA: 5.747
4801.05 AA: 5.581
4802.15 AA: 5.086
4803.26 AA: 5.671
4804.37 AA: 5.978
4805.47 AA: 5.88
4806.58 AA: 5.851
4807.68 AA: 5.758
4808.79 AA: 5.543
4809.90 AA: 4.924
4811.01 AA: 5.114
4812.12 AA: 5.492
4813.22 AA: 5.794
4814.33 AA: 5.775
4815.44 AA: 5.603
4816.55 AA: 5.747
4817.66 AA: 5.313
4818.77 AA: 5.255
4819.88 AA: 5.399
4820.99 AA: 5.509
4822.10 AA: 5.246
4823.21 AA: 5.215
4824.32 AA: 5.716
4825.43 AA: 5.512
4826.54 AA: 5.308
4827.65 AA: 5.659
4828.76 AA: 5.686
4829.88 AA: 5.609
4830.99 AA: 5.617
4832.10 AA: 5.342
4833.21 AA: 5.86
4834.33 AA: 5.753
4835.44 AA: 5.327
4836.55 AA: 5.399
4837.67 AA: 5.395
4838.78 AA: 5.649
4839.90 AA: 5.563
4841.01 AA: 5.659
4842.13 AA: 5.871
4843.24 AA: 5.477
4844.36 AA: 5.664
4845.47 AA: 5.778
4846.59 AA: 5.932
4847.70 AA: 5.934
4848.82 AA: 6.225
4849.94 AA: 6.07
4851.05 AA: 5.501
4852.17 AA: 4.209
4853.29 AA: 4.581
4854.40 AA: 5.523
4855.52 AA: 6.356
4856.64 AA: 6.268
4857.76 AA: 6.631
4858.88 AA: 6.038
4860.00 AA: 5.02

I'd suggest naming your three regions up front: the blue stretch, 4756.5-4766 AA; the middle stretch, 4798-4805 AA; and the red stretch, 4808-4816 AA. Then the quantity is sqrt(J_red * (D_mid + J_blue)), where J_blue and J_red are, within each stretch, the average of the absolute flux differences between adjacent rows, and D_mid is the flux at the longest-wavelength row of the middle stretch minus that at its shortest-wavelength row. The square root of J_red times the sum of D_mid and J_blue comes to 0.44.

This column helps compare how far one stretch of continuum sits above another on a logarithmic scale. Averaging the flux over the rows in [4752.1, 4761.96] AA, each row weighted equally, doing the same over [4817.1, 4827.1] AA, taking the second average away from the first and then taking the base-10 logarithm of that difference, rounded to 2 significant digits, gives -1.2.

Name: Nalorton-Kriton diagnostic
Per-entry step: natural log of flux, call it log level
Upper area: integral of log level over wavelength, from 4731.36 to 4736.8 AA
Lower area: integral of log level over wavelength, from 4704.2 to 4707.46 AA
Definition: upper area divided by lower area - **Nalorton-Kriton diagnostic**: 1.6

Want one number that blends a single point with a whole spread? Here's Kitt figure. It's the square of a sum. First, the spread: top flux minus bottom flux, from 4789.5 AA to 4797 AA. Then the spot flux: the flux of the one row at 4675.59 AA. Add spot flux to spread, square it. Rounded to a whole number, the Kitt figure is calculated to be 30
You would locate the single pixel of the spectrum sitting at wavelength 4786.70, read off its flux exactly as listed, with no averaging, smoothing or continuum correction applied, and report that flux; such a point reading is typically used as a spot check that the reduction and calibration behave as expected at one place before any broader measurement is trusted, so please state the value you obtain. 5.376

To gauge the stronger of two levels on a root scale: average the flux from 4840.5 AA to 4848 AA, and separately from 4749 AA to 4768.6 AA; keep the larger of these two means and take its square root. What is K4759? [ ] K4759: 2.40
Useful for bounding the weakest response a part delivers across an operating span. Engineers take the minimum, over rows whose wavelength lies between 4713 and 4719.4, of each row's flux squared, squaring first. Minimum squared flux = 24.7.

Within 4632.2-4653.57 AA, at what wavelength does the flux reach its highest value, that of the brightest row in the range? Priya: 4632.72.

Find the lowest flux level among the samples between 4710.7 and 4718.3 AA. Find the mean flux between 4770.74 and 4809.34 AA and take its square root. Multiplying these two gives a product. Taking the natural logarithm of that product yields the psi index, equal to 2.47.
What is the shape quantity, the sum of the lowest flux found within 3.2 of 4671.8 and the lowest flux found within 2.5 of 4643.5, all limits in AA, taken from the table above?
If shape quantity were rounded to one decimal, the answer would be 9.8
